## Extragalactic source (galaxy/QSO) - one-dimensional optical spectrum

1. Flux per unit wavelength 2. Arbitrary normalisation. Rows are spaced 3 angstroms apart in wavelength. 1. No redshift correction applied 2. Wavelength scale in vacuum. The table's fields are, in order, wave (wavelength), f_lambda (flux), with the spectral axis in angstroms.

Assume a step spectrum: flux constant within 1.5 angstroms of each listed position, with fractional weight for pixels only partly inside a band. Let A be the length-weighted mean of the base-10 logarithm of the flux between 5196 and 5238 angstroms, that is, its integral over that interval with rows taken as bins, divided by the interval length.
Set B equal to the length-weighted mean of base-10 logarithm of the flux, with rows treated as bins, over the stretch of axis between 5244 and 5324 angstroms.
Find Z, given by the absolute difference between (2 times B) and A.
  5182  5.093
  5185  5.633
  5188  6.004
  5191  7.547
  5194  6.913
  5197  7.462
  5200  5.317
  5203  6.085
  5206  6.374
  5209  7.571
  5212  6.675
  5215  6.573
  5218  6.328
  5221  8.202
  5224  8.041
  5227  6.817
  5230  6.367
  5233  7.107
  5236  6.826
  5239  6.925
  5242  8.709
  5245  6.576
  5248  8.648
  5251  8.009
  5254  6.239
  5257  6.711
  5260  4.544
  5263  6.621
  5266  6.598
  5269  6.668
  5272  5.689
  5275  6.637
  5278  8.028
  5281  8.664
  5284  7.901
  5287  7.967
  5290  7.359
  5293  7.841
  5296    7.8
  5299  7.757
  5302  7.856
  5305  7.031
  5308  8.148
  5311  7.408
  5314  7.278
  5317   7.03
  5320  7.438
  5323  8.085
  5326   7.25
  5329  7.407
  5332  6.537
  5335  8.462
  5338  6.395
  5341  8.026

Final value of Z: 0.88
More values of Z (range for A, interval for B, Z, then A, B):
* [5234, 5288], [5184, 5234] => 0.81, 0.85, 0.83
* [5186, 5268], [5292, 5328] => 0.92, 0.83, 0.88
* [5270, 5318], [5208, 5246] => 0.83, 0.87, 0.85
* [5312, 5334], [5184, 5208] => 0.75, 0.86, 0.81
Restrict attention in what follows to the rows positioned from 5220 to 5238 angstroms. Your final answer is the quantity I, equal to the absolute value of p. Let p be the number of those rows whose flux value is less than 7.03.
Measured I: 3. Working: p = 3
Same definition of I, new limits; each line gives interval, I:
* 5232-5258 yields 5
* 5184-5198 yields 3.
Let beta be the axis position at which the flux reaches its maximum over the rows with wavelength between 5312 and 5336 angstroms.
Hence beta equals 5335 angstroms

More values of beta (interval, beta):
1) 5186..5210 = 5209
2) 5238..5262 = 5242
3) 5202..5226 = 5221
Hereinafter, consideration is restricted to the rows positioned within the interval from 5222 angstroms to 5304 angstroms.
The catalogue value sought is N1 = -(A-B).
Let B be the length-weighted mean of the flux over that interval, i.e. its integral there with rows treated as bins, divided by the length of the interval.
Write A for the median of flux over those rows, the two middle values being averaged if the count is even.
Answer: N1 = 0.12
